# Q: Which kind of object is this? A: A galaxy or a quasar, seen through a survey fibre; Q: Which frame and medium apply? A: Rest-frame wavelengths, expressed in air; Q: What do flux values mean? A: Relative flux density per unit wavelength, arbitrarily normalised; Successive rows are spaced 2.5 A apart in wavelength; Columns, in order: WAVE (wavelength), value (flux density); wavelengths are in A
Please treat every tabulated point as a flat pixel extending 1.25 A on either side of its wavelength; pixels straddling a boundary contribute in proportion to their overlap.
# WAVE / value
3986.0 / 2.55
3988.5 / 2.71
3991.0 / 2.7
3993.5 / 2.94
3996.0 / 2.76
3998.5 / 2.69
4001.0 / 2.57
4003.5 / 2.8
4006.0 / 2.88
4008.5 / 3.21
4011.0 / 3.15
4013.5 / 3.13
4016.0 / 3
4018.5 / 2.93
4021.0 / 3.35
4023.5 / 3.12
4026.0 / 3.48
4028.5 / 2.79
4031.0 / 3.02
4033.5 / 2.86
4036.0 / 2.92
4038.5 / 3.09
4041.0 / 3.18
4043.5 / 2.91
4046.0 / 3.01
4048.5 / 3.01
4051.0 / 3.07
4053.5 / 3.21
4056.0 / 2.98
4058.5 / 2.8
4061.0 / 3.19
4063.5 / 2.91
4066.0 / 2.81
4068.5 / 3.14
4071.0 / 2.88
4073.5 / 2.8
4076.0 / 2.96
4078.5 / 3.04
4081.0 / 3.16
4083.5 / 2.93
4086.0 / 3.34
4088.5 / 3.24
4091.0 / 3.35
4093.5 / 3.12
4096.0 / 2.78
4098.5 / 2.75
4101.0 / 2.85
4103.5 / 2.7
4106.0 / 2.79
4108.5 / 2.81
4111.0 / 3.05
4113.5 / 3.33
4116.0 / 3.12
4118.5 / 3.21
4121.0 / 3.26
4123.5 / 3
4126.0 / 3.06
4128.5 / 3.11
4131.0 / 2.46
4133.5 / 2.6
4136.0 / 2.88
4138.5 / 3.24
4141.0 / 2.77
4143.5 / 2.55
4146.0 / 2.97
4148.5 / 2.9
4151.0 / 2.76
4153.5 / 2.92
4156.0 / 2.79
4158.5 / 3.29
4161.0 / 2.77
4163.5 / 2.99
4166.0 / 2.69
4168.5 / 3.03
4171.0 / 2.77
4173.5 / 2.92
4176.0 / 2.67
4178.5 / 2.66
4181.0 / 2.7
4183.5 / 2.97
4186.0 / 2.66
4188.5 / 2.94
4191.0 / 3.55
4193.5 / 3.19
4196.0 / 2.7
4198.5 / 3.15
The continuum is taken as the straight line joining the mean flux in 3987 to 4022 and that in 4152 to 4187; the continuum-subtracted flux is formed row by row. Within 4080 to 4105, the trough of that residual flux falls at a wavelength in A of 4103.5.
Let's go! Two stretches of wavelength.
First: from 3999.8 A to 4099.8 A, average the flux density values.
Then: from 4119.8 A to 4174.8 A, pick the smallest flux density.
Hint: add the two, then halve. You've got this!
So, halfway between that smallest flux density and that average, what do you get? 2.74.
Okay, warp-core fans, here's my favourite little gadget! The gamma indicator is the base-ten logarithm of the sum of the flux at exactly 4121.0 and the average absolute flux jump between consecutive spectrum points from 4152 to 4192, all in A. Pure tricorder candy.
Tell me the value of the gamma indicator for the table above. 0.549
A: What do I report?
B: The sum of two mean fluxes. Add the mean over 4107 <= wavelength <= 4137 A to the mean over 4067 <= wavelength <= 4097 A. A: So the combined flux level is 6.05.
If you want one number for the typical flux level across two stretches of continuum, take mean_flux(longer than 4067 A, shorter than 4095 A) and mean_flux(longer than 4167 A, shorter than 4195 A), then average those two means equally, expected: 3.00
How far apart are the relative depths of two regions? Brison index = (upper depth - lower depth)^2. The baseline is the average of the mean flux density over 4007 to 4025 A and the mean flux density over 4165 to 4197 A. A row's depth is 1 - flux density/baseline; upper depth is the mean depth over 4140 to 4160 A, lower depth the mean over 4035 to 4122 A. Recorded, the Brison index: 0.003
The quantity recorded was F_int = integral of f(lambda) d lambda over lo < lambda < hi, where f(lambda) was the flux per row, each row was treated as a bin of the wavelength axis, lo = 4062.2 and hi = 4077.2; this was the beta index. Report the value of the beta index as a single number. 43.8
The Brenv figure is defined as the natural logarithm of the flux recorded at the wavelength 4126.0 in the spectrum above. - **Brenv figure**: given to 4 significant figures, 1.118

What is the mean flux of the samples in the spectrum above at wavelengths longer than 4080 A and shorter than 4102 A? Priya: 3.06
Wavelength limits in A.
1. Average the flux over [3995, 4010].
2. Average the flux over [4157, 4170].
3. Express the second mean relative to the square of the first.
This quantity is 0.37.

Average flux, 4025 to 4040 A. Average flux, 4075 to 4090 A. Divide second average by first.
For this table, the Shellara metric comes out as 1.03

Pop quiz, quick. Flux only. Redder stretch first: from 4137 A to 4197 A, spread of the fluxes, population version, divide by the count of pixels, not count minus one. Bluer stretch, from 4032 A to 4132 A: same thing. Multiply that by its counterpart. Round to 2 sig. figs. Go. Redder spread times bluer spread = 0.045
